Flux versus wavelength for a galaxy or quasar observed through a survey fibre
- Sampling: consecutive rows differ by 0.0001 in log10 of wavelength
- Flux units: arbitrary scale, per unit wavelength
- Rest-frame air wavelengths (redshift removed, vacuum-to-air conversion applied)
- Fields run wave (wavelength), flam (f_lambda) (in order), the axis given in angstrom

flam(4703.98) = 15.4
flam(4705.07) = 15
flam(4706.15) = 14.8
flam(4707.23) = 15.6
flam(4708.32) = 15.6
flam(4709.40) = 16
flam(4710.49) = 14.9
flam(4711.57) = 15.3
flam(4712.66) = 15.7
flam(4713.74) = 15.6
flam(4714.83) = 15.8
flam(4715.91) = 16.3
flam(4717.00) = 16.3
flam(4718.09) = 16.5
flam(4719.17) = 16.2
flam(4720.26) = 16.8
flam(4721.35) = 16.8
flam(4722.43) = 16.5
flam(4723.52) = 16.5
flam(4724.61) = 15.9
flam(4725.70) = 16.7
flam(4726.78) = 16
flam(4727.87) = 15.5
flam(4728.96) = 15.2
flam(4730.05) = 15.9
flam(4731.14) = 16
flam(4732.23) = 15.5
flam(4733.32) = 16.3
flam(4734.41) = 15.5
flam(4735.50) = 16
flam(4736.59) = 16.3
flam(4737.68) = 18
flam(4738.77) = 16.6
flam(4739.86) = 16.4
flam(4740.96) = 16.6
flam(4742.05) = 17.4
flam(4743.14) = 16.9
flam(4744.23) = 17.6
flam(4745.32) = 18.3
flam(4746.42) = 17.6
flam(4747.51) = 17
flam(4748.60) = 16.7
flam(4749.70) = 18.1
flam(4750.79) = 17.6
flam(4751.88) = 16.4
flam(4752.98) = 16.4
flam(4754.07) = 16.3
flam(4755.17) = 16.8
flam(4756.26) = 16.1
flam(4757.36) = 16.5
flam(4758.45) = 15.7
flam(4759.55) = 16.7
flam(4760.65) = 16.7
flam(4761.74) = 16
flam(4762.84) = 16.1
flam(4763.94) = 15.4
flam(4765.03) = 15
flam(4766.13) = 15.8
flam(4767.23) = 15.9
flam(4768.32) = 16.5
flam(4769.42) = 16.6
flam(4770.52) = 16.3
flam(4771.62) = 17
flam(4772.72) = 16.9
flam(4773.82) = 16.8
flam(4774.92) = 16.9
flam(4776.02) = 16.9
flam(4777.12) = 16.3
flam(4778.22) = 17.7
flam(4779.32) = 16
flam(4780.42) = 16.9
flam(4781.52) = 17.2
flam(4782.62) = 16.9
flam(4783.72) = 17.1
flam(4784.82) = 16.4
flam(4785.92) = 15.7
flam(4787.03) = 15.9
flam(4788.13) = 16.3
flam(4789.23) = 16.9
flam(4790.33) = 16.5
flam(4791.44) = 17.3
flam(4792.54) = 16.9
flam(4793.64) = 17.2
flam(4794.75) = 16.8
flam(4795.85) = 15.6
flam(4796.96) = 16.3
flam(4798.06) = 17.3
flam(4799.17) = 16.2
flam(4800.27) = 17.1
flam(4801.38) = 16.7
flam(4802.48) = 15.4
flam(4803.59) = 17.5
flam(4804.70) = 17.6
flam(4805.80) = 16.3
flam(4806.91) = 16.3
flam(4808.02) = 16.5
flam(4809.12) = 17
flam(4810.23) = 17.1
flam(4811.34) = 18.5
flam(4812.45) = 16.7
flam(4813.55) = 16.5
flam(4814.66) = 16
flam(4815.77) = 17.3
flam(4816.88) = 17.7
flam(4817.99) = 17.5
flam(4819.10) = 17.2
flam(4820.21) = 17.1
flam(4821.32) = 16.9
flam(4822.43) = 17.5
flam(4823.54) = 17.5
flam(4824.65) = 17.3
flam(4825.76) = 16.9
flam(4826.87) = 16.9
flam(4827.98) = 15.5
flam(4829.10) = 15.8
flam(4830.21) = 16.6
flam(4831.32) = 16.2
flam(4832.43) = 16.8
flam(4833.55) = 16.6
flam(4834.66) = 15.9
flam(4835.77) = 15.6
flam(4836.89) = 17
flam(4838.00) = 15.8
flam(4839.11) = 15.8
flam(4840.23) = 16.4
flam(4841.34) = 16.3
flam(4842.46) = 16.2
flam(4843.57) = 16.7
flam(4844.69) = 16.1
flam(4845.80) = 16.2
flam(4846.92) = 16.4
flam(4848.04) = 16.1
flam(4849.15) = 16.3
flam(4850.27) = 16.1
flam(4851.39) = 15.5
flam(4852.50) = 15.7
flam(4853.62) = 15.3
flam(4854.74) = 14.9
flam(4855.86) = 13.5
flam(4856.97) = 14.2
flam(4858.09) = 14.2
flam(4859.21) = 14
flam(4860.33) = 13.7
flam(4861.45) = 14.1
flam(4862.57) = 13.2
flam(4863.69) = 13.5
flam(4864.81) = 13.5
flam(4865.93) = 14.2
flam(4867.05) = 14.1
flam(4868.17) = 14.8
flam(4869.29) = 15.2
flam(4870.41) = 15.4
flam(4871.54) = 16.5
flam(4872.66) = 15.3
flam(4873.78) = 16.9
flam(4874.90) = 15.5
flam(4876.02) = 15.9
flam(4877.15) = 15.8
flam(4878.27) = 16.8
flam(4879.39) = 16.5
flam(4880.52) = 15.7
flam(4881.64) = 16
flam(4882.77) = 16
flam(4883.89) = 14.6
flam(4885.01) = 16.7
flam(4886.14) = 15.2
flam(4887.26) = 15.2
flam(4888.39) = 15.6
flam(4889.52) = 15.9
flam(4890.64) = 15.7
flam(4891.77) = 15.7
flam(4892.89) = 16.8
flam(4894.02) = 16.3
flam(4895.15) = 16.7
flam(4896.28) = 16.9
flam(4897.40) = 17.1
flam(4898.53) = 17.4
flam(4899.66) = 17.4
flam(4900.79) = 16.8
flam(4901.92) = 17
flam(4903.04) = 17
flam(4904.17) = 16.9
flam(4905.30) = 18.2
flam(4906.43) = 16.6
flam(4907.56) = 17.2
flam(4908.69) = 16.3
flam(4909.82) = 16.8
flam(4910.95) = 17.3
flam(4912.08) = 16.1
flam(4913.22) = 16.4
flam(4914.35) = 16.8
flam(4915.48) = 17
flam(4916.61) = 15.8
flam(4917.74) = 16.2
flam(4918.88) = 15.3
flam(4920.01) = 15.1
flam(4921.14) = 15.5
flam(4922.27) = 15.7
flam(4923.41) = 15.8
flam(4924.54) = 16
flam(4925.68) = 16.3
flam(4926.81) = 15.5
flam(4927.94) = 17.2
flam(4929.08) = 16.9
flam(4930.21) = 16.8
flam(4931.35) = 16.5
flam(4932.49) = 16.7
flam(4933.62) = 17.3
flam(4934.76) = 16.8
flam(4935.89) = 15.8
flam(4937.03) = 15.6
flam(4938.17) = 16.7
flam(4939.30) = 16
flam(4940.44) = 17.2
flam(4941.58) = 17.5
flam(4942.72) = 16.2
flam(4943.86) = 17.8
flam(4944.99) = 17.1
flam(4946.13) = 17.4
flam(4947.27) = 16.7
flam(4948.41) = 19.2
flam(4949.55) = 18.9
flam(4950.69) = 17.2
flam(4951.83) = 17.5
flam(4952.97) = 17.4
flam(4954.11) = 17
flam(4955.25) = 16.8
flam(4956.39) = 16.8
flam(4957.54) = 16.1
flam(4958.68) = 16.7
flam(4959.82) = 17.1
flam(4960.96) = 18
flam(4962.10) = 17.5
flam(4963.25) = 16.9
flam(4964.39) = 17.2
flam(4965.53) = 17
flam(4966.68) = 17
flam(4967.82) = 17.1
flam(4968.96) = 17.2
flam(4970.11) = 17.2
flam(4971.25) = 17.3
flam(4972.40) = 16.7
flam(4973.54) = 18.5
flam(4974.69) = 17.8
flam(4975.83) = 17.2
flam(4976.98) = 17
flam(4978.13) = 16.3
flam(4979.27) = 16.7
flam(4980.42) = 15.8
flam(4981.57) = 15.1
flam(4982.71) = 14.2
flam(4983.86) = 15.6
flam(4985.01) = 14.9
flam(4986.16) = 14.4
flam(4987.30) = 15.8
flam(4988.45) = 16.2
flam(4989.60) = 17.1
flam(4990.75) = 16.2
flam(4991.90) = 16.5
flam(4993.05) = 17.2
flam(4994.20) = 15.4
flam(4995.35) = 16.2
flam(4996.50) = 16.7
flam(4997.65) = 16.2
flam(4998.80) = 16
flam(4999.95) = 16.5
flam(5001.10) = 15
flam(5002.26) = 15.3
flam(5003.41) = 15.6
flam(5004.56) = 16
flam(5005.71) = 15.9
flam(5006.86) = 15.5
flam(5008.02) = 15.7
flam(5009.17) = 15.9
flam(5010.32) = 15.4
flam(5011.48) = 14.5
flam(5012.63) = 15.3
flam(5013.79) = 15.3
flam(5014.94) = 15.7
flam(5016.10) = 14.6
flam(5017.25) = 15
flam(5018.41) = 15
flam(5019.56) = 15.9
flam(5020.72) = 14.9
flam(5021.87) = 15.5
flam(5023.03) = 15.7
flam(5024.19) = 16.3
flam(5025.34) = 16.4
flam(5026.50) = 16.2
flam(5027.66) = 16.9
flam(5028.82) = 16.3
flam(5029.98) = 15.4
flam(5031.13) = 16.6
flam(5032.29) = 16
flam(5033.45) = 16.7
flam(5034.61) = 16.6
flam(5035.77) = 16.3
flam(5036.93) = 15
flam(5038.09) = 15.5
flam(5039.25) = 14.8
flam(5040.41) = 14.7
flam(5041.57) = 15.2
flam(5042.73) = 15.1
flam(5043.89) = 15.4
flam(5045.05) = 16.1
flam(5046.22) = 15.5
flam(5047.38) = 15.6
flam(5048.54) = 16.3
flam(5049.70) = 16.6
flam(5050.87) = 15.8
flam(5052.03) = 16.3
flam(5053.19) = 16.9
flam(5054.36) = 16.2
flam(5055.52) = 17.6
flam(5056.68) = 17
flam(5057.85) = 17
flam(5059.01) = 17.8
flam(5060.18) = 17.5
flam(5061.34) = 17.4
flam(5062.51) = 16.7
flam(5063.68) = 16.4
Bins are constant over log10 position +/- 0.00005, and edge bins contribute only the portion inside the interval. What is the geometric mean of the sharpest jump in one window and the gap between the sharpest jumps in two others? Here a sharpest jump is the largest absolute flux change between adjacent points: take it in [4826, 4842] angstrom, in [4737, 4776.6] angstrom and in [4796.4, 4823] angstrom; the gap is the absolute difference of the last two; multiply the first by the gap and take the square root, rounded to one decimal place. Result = 1.0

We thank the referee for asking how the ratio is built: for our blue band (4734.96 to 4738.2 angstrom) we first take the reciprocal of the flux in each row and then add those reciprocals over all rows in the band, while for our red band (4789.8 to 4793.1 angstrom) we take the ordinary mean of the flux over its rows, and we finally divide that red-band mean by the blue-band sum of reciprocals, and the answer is 94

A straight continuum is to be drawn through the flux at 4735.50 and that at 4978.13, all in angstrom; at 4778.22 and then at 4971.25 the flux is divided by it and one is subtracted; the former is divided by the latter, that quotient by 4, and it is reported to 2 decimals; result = 0.41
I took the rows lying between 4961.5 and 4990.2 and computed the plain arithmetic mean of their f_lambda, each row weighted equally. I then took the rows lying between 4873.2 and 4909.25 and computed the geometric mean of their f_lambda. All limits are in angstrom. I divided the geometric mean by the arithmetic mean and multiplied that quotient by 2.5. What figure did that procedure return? 2.473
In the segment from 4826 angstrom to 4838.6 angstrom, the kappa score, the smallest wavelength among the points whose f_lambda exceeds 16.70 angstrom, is 4826.87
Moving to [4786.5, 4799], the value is 4789.23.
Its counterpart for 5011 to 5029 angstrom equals 5027.66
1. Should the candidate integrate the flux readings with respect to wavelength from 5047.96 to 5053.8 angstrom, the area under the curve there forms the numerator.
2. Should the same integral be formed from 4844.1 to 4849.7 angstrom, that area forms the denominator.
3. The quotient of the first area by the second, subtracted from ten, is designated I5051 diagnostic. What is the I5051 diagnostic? 8.95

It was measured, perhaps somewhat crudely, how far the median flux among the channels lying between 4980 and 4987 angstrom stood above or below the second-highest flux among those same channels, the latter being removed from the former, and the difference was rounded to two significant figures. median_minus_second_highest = -0.60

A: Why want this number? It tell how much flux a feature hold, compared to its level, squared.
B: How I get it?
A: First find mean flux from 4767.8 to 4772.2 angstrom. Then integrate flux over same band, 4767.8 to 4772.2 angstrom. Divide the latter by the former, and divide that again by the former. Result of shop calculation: 0.265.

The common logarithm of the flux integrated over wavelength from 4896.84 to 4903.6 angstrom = 2.06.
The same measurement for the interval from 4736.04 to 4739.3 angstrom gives 1.74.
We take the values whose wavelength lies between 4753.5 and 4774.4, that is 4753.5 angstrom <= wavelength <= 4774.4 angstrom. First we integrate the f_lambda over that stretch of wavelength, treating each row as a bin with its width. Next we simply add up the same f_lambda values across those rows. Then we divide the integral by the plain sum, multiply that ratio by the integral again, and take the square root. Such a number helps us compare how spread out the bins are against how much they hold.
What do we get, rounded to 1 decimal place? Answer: 19.3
